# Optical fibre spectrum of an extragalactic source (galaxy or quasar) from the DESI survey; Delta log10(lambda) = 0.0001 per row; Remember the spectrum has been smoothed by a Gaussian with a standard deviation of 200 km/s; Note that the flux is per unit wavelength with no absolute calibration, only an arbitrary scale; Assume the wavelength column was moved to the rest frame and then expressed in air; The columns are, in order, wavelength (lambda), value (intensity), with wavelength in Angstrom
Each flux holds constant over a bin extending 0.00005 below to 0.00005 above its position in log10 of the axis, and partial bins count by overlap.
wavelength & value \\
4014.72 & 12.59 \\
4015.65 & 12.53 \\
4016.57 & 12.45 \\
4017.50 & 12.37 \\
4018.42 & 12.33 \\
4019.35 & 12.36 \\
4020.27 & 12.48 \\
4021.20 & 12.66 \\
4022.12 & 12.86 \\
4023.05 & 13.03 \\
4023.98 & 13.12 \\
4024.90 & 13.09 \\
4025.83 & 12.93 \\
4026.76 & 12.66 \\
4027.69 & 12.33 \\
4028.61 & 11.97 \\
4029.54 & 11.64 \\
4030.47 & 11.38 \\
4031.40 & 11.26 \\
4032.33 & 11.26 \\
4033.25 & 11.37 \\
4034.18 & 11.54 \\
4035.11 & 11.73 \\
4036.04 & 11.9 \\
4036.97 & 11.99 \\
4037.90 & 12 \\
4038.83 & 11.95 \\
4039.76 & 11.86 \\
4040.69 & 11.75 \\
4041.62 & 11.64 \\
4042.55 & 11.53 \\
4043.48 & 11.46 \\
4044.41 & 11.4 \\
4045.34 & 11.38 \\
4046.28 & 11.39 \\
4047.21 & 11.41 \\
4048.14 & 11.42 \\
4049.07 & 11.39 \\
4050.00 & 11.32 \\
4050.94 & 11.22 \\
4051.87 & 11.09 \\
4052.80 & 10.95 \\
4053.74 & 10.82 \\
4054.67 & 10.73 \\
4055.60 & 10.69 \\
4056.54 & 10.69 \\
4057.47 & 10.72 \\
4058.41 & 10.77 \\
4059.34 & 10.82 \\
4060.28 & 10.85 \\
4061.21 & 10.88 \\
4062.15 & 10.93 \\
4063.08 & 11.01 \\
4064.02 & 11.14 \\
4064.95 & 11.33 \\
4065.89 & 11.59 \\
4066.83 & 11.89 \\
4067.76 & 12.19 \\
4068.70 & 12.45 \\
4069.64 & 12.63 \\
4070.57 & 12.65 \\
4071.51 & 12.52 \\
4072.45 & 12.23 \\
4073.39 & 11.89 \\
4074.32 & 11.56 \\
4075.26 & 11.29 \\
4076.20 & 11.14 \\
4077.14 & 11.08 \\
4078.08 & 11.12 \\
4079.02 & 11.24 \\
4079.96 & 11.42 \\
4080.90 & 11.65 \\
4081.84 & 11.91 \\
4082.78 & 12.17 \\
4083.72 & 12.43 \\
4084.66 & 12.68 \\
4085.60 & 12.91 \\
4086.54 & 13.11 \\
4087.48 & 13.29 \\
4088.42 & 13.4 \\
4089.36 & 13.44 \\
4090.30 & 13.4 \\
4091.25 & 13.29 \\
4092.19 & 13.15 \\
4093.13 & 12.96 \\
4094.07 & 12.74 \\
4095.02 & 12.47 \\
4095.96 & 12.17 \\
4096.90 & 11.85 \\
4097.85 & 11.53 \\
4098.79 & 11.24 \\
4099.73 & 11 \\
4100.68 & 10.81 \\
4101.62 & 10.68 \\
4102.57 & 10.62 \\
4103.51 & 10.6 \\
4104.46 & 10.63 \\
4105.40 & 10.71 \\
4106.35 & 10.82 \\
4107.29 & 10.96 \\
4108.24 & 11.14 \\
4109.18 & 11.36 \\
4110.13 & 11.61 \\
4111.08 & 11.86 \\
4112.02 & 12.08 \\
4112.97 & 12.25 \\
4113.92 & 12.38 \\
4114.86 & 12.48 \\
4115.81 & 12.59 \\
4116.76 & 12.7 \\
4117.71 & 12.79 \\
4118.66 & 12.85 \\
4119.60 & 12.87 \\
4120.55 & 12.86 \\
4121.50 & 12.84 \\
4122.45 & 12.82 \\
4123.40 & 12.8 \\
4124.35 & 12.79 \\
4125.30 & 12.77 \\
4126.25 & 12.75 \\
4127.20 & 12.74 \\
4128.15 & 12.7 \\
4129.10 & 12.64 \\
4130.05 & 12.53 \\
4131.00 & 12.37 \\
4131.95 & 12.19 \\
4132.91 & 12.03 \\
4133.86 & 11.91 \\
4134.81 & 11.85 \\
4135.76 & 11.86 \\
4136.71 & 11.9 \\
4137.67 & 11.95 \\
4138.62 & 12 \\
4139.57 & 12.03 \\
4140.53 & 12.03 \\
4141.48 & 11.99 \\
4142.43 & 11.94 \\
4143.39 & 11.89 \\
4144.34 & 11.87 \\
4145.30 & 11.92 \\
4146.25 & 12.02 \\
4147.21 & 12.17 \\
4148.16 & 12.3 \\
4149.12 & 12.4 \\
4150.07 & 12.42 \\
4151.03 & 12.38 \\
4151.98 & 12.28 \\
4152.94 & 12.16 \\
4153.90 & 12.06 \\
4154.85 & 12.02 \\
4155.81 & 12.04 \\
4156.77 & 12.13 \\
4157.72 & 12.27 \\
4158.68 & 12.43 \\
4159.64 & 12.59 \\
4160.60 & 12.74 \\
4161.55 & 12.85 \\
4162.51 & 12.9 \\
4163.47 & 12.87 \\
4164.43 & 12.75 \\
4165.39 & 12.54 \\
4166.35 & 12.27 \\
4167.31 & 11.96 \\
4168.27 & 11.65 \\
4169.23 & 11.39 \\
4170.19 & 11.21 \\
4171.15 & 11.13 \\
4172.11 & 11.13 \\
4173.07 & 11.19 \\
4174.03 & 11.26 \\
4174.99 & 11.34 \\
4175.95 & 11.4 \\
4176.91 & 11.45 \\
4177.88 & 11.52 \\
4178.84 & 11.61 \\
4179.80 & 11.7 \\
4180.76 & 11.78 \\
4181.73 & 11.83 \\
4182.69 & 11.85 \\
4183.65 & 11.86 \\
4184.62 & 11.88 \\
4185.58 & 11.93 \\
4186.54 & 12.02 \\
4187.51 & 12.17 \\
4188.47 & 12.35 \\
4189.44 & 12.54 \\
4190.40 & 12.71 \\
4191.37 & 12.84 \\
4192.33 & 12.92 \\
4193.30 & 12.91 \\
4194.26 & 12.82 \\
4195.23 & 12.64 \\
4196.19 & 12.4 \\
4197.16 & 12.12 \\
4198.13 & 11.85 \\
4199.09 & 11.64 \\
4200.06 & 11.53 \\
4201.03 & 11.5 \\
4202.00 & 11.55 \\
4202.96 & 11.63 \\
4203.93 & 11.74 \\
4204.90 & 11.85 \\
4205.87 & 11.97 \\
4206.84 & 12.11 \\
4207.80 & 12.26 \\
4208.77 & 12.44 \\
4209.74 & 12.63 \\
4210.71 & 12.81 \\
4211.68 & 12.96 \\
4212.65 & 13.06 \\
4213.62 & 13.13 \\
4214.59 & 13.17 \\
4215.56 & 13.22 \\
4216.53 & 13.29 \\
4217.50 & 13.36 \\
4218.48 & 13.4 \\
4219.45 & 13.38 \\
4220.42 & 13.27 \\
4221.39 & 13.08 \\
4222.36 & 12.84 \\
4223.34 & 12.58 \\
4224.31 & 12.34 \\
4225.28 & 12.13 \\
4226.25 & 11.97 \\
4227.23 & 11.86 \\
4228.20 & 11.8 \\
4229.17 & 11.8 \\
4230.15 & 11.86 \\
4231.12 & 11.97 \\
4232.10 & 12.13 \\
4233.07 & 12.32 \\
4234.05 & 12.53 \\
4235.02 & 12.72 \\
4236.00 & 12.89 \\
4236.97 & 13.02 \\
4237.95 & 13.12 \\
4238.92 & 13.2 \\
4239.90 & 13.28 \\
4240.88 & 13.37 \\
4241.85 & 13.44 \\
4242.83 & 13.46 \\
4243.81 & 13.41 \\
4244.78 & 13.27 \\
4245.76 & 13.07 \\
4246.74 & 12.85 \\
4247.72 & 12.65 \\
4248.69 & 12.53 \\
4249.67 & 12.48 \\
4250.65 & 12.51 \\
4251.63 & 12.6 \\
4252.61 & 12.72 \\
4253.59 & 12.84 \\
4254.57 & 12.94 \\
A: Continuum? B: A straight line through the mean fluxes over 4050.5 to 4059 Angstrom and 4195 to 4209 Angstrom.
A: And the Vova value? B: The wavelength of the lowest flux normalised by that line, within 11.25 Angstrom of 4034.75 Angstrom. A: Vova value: 4032.33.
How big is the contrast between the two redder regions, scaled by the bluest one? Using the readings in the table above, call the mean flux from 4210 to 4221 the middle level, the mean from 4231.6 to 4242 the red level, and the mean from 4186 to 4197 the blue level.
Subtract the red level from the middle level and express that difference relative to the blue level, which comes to 0.022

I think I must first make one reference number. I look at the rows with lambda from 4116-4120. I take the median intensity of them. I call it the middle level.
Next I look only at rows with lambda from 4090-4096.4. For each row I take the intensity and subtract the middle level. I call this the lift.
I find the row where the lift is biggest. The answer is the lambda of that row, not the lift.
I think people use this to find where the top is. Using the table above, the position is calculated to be 4090.30 Angstrom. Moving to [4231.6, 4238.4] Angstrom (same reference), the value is 4237.95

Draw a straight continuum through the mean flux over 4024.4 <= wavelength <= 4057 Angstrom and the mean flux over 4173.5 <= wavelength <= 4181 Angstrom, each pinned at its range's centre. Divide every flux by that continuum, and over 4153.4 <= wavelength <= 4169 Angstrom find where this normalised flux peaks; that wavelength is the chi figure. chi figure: 4162.51 Angstrom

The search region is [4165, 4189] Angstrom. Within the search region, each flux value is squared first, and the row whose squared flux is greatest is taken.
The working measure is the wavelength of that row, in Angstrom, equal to 4165.39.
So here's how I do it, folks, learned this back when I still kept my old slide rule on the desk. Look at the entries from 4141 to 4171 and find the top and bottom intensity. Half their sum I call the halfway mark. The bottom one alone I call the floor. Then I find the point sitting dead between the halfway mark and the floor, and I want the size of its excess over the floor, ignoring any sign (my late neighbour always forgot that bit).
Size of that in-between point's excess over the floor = 0.42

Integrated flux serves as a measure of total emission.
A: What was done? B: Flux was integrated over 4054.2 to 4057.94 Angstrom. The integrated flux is 40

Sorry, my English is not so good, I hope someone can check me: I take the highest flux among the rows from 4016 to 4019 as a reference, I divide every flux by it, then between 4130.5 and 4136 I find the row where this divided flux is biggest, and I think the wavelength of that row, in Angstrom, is 4131.00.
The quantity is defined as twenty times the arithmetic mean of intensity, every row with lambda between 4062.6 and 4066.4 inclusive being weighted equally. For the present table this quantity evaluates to 225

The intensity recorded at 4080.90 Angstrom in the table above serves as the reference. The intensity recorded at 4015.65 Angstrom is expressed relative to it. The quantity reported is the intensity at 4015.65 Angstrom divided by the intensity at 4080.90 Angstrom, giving 1.08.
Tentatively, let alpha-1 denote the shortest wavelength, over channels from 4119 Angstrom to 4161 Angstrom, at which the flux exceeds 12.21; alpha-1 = 4119.60 Angstrom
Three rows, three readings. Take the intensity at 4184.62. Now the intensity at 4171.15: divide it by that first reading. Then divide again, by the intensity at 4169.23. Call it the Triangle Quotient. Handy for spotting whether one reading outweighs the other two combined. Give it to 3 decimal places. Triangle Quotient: 0.082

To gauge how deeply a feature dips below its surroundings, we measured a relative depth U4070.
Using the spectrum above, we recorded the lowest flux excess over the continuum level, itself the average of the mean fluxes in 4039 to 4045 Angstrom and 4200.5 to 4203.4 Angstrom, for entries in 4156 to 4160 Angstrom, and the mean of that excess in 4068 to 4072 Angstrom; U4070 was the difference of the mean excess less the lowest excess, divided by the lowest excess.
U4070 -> 0.8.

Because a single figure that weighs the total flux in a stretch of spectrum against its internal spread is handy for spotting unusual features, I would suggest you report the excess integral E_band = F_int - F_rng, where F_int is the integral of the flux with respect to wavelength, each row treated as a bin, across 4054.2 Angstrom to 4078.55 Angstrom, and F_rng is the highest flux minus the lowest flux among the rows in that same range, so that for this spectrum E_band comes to 276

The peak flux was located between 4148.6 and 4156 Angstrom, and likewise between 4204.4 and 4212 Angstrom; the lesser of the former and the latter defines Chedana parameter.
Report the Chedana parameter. 12.4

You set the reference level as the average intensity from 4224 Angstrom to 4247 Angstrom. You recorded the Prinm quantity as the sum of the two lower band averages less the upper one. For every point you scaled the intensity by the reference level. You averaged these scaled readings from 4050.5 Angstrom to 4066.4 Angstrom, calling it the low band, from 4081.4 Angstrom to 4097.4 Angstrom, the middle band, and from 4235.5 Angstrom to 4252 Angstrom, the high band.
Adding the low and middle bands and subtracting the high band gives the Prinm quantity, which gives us 0.85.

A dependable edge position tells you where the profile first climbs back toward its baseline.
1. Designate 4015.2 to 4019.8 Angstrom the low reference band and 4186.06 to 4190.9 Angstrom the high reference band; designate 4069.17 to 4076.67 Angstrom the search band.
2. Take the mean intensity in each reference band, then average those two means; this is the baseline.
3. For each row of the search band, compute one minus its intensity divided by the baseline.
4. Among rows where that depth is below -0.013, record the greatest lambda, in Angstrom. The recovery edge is 4070.57 Angstrom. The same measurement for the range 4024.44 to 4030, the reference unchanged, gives 4026.76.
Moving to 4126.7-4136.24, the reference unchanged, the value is 4129.10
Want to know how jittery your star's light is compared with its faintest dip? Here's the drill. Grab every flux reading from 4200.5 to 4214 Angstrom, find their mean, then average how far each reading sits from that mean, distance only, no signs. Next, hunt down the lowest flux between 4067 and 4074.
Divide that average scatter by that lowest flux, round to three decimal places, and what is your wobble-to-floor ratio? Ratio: 0.042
